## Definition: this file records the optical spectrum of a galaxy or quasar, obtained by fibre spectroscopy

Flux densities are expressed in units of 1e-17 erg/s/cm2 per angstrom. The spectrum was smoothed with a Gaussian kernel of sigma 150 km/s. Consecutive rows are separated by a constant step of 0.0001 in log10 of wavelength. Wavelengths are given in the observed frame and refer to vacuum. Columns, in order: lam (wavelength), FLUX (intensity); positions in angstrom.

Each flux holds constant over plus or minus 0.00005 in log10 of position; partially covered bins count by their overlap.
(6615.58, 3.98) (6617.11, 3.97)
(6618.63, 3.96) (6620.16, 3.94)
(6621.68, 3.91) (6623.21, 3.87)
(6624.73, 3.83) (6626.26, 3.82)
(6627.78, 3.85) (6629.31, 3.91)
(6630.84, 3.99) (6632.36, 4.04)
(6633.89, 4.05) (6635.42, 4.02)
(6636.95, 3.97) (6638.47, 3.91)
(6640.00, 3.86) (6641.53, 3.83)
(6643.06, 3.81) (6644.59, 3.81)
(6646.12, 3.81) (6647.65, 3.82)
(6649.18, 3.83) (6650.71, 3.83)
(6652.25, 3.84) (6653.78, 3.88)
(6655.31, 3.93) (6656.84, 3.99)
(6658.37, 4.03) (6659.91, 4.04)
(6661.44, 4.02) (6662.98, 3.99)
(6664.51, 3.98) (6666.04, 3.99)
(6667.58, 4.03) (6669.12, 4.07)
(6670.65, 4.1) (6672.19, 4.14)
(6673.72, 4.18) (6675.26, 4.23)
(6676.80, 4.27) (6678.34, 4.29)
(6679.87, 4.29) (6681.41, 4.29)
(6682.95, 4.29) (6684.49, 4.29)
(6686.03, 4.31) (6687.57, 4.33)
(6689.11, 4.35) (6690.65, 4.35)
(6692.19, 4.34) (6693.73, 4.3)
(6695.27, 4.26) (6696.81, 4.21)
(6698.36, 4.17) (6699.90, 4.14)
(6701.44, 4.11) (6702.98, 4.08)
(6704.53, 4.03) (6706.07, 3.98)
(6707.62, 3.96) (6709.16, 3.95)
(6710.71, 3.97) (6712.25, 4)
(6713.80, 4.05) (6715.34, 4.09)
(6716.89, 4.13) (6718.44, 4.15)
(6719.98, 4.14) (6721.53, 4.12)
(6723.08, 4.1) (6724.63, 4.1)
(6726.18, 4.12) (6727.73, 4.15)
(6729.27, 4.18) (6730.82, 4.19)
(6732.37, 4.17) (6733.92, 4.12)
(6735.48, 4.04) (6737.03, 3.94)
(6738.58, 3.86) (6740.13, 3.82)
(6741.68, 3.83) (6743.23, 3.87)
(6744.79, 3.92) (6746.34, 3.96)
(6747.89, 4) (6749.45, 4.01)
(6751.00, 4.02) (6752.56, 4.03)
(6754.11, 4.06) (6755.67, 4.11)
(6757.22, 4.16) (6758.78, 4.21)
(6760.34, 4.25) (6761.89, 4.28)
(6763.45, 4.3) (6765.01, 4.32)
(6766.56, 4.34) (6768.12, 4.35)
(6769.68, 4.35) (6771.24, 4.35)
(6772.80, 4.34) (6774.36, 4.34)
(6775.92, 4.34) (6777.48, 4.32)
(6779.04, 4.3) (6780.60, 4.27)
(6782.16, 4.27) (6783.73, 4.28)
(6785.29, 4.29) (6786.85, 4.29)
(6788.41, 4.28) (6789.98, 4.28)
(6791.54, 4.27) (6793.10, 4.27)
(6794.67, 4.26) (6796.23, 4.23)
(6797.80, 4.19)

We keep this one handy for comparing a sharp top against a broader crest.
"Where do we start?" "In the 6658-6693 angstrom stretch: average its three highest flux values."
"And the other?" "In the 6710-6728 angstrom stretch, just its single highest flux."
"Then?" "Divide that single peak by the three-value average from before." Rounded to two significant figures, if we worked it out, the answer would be 0.95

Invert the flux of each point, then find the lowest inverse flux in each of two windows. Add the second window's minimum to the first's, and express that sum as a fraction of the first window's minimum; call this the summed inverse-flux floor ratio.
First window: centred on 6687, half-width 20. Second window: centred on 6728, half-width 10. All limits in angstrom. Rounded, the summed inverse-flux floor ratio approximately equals 2.038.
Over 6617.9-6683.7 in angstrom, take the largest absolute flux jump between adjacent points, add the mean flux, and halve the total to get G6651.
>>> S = 2.035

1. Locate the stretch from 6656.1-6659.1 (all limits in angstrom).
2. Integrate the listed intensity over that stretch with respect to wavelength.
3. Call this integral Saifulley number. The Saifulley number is 12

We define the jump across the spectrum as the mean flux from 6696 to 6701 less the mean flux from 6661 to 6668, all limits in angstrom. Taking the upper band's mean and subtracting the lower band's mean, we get 0.17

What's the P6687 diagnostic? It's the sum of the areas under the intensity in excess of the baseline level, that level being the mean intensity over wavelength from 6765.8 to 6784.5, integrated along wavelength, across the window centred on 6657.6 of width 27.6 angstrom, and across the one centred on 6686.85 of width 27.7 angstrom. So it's -12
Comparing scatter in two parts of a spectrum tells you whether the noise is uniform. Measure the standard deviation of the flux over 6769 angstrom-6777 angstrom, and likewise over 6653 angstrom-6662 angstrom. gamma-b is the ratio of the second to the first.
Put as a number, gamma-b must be 12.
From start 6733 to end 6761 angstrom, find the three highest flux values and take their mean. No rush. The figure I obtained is 4.21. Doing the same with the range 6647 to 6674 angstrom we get 4.14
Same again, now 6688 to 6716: 4.35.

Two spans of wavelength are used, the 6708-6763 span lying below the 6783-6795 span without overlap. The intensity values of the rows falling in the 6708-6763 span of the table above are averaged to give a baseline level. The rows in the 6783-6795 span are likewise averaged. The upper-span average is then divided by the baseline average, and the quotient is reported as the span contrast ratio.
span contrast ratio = 1.05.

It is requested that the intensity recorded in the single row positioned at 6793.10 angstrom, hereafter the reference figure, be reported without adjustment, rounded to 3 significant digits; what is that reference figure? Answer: 4.27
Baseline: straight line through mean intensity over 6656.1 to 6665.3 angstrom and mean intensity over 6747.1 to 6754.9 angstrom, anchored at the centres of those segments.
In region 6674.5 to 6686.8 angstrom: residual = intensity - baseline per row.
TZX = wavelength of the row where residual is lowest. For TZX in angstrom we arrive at 6675.26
